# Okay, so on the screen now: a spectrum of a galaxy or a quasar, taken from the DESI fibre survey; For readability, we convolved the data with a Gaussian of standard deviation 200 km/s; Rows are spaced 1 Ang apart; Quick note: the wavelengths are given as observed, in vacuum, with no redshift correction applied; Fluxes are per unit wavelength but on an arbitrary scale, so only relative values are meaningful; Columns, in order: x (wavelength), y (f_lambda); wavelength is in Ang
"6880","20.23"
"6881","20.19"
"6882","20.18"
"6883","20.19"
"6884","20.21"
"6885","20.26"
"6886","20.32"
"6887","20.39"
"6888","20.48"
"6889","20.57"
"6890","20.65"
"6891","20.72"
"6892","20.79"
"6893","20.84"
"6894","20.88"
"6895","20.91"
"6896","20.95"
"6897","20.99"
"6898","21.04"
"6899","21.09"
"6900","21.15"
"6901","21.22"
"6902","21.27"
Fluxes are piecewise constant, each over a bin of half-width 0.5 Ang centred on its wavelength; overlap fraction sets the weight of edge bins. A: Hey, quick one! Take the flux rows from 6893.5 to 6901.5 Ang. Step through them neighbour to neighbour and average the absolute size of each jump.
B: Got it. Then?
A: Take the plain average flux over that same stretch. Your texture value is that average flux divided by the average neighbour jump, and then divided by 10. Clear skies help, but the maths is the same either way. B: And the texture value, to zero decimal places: 43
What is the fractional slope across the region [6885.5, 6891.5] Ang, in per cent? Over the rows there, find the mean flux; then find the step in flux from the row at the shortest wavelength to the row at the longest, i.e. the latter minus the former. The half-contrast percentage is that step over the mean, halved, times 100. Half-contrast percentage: 0.97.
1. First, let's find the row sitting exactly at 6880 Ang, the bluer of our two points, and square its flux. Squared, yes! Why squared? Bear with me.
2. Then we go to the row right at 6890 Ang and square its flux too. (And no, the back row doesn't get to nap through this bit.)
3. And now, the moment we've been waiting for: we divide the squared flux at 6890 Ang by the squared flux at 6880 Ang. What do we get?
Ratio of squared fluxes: 1.04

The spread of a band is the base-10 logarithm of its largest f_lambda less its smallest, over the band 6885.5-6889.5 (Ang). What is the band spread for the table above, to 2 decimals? -0.60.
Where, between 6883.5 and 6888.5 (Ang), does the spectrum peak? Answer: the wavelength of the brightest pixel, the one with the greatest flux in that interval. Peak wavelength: 6888 Ang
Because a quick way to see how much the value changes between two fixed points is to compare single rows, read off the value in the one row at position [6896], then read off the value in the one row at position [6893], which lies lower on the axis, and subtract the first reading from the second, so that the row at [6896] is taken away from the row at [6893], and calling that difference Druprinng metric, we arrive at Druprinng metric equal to -0.1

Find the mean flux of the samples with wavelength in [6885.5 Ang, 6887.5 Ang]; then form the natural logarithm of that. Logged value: 3.01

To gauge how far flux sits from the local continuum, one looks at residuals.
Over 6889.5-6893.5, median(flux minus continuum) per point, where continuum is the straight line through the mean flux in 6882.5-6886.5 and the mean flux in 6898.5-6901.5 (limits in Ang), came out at 0.10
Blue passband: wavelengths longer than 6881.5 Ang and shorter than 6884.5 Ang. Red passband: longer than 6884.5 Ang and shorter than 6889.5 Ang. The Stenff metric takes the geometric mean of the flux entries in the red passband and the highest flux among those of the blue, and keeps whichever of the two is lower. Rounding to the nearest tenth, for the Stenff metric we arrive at 20.2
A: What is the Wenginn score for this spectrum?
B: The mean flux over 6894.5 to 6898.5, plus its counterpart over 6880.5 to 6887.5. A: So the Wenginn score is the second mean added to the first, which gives 41.2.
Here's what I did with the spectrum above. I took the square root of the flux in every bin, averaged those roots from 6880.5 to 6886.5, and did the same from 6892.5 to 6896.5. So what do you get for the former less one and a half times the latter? -2.36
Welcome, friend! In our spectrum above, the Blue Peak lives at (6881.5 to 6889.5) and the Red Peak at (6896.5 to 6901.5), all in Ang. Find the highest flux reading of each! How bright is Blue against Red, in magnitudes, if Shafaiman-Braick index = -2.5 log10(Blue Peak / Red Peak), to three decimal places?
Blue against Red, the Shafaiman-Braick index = 0.034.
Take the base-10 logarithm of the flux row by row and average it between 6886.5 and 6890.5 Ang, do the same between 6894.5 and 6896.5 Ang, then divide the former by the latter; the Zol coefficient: 0.994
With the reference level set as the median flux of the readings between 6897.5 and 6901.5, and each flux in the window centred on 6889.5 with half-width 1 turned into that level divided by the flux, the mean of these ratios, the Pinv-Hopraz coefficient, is 1.02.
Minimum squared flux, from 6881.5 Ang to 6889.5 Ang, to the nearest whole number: 407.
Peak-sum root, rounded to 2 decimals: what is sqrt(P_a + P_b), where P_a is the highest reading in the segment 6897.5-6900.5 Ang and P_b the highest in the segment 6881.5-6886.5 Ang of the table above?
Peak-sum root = 6.44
